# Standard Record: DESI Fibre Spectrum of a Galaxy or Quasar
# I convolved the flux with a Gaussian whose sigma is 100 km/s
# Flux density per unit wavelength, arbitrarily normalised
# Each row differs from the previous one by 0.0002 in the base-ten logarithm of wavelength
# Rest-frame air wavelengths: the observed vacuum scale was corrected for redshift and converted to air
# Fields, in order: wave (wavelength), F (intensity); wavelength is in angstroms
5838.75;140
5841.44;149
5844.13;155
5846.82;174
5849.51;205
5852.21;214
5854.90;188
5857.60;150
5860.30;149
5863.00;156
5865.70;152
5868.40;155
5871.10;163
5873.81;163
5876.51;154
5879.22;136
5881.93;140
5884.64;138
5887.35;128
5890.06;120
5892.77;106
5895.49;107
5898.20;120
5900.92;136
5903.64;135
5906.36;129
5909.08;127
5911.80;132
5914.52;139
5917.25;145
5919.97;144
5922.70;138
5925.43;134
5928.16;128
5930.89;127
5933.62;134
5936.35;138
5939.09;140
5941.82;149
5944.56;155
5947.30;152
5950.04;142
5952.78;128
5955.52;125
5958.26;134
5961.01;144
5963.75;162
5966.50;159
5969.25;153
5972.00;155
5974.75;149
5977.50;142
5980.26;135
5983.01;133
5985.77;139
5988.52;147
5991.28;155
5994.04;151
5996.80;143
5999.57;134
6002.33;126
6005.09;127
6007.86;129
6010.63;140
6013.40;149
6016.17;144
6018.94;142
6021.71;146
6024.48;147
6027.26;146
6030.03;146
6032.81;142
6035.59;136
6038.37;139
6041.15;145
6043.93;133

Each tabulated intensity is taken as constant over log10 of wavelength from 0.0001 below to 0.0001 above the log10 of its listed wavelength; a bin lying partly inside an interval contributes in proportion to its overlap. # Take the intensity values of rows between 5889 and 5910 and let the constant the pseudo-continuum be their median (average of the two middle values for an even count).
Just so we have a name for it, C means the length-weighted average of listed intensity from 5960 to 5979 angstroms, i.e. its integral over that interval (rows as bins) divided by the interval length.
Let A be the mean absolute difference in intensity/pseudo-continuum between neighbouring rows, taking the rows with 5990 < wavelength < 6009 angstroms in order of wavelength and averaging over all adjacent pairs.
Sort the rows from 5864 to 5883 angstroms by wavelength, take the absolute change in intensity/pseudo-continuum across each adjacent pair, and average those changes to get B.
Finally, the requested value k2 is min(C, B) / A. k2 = 1.3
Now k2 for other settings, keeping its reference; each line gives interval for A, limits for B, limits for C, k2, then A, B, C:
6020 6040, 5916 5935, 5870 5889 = 1.7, 0.020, 0.034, 145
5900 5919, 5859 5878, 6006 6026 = 1.1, 0.036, 0.042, 142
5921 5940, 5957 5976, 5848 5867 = 1.9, 0.032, 0.061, 173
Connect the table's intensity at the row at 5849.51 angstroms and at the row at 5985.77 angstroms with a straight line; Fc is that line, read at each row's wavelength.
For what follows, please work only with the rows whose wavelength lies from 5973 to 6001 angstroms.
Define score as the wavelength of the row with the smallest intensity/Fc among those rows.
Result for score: 5983.01 angstroms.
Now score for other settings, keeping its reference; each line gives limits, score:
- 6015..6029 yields 6018.94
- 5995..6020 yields 6002.33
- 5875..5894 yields 5892.77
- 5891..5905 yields 5892.77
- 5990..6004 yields 6002.33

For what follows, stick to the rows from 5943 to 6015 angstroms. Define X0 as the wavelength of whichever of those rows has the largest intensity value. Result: 5963.75 angstroms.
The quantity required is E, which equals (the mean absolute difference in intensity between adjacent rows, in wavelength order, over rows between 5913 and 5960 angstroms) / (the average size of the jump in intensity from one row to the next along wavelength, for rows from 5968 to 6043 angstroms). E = 1.1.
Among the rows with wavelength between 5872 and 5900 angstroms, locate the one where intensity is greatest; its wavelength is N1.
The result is 5873.81 angstroms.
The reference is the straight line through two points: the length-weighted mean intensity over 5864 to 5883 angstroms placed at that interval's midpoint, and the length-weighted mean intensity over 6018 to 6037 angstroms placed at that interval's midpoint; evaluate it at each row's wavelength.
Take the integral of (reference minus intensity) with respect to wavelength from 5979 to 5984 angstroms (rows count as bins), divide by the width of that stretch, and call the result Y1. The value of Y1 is 12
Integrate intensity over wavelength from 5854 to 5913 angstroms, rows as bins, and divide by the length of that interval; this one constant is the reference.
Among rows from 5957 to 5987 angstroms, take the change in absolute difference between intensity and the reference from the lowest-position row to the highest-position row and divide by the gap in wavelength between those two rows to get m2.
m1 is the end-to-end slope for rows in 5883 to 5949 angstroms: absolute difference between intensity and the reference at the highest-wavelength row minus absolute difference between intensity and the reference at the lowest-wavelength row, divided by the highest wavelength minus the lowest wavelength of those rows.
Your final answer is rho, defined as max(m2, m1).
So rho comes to 0.17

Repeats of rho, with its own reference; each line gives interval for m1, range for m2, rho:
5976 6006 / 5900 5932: 0.38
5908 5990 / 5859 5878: 0.31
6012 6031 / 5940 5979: -0.18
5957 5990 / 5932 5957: 0.41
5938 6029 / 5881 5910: 0.46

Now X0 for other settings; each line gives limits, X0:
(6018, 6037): 6024.48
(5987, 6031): 5991.28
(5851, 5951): 5852.21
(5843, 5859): 5852.21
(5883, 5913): 5884.64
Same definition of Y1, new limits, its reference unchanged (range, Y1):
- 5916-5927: 9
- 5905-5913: 21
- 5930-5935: 18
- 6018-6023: 0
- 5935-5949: 2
